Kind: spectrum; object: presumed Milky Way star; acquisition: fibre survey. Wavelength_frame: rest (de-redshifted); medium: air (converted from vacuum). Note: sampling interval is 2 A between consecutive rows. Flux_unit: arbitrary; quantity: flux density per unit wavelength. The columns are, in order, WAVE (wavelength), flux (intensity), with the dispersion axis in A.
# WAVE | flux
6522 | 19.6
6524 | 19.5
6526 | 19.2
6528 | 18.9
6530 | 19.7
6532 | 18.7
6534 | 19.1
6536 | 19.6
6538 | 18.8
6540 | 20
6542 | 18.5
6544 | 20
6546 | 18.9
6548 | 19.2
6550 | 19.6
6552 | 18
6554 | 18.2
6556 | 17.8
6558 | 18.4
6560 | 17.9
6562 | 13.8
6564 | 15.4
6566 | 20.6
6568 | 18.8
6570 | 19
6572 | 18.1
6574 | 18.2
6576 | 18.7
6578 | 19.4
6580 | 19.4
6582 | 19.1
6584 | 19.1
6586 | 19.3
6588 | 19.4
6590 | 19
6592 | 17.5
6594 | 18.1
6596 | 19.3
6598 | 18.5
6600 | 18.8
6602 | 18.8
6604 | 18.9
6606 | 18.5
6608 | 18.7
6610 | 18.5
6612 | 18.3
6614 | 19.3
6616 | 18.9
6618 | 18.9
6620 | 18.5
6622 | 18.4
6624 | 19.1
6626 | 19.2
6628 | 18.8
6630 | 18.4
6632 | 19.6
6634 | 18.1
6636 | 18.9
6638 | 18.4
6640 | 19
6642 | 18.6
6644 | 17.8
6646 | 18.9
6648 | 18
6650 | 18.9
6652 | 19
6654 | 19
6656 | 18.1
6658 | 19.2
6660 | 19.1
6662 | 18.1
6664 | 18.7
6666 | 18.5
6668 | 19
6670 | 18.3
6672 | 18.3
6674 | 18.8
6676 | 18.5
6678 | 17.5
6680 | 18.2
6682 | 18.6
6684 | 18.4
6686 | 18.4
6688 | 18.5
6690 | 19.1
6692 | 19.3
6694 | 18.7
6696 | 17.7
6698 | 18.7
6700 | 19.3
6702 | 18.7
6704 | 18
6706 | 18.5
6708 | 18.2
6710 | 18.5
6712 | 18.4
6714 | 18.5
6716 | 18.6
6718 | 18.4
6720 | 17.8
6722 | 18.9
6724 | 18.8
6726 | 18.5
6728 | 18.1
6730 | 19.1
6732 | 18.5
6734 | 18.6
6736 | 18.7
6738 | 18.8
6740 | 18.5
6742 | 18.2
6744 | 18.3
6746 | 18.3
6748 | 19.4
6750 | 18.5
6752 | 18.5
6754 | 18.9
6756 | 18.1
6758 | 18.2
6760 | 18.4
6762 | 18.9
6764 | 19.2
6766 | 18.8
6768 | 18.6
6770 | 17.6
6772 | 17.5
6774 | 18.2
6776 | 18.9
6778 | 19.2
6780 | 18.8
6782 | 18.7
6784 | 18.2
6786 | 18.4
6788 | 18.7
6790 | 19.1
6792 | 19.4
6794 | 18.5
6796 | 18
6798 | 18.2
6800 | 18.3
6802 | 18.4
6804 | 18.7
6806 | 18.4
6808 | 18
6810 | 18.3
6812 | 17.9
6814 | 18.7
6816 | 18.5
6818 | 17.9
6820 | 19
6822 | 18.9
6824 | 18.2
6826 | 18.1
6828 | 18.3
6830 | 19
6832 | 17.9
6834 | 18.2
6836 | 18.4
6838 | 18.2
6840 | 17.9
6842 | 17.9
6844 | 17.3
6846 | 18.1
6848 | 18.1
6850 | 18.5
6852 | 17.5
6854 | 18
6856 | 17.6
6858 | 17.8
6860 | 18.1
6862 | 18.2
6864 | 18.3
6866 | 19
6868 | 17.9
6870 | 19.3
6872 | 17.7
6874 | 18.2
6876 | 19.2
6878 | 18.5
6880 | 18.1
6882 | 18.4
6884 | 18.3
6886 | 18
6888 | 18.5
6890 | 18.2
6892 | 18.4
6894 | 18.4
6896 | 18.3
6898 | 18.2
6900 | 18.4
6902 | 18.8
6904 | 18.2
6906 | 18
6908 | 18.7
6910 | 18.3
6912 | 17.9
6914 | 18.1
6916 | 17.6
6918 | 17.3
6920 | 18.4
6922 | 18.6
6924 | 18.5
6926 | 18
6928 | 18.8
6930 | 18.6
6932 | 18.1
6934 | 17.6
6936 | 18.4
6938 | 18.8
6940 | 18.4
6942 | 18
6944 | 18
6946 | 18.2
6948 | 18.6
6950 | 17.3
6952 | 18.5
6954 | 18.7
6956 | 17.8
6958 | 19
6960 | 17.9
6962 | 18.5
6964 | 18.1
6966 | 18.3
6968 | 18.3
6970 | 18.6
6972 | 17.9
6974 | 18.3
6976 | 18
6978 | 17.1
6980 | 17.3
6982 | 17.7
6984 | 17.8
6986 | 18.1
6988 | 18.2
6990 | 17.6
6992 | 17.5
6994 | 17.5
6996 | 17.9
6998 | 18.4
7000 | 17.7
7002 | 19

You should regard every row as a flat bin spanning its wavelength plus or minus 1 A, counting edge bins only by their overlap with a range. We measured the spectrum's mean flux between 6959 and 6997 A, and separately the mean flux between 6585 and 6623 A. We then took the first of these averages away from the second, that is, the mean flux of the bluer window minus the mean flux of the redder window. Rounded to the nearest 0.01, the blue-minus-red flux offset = 0.79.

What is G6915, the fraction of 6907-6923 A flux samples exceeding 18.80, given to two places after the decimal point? 0.00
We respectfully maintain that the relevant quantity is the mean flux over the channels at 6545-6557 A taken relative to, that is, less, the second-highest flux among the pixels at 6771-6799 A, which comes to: -0.58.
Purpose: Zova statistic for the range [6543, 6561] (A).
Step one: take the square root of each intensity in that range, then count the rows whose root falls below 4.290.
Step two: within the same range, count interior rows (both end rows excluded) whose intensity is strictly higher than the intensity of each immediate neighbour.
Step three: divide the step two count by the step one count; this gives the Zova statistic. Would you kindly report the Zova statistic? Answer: 0.6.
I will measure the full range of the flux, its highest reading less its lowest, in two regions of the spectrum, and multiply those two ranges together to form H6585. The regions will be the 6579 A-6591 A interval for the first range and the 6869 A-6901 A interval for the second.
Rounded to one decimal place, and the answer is 0.6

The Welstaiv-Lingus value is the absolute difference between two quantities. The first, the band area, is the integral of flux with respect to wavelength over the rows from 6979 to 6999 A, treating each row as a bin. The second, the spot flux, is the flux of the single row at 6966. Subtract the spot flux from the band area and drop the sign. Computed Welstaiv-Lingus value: 338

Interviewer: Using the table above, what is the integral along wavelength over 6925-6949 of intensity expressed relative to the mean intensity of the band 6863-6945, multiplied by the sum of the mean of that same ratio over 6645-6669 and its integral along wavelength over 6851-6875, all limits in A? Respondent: 595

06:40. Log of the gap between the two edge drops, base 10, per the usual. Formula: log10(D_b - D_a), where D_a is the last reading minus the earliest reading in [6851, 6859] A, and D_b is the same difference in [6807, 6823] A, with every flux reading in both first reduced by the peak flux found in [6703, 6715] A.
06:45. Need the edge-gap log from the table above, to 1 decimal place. -0.2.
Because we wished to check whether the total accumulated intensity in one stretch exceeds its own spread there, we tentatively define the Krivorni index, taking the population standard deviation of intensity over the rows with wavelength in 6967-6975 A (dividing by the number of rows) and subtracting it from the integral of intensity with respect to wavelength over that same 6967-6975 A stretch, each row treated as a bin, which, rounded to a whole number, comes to 146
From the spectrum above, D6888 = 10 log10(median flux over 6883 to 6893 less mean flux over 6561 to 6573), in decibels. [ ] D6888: -1.7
